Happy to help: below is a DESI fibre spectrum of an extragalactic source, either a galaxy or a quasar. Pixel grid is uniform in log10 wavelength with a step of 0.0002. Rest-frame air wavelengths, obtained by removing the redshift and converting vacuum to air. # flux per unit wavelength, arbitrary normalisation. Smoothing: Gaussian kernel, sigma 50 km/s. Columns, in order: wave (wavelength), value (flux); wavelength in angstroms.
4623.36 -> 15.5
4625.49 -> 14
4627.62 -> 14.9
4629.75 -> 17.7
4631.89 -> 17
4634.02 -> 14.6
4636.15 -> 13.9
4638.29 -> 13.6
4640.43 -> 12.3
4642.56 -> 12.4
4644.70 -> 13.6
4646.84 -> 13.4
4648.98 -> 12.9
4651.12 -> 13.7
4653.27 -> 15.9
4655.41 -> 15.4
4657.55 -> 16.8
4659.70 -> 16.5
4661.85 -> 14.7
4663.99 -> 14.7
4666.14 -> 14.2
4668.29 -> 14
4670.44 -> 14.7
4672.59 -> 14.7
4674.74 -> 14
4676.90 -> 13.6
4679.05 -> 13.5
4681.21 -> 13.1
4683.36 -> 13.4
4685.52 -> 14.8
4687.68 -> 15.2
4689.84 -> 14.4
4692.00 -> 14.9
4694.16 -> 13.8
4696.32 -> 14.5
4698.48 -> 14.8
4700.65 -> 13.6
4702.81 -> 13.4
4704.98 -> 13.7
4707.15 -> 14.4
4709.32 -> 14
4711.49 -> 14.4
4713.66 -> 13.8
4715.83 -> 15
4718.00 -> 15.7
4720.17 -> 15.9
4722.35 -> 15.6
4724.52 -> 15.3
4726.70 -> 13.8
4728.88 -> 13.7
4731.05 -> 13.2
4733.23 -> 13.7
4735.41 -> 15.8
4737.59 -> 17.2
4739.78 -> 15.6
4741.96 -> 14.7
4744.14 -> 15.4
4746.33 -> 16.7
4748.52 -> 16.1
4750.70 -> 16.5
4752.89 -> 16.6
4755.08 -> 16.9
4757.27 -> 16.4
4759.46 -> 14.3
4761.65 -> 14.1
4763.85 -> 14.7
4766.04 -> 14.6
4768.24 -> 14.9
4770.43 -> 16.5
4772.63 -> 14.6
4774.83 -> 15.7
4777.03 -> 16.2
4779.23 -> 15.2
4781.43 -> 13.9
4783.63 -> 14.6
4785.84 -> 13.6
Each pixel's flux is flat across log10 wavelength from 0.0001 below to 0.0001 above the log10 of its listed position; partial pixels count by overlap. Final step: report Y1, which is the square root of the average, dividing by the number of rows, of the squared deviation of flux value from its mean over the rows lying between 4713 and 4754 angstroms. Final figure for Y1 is 1.14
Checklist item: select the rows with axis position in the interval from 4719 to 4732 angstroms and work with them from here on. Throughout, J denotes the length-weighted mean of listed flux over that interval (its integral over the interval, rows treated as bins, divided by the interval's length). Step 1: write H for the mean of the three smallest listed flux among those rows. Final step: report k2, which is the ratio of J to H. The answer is 1.077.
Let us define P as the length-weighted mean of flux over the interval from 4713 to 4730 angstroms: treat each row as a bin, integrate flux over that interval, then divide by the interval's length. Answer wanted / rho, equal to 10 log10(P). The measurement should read 11.7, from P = 14.9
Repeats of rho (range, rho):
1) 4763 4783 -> 11.8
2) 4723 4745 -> 11.7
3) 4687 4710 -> 11.5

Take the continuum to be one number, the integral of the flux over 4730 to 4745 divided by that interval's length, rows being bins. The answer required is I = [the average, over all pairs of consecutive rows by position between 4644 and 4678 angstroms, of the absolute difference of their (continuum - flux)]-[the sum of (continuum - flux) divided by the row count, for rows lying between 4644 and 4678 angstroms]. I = 0.1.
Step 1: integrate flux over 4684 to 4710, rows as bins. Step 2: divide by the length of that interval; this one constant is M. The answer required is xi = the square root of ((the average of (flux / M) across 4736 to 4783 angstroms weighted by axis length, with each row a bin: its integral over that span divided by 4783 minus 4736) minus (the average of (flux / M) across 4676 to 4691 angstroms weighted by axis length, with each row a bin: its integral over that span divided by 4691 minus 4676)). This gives 0.33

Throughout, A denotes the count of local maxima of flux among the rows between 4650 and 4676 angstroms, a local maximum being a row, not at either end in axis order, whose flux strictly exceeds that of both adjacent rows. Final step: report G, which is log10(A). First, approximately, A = 2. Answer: 0.30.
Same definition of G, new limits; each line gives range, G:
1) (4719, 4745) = 0.00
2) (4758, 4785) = 0.48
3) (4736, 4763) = 0.30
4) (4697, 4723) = 0.48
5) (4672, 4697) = 0.30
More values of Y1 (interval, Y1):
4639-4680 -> 1.21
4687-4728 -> 0.75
